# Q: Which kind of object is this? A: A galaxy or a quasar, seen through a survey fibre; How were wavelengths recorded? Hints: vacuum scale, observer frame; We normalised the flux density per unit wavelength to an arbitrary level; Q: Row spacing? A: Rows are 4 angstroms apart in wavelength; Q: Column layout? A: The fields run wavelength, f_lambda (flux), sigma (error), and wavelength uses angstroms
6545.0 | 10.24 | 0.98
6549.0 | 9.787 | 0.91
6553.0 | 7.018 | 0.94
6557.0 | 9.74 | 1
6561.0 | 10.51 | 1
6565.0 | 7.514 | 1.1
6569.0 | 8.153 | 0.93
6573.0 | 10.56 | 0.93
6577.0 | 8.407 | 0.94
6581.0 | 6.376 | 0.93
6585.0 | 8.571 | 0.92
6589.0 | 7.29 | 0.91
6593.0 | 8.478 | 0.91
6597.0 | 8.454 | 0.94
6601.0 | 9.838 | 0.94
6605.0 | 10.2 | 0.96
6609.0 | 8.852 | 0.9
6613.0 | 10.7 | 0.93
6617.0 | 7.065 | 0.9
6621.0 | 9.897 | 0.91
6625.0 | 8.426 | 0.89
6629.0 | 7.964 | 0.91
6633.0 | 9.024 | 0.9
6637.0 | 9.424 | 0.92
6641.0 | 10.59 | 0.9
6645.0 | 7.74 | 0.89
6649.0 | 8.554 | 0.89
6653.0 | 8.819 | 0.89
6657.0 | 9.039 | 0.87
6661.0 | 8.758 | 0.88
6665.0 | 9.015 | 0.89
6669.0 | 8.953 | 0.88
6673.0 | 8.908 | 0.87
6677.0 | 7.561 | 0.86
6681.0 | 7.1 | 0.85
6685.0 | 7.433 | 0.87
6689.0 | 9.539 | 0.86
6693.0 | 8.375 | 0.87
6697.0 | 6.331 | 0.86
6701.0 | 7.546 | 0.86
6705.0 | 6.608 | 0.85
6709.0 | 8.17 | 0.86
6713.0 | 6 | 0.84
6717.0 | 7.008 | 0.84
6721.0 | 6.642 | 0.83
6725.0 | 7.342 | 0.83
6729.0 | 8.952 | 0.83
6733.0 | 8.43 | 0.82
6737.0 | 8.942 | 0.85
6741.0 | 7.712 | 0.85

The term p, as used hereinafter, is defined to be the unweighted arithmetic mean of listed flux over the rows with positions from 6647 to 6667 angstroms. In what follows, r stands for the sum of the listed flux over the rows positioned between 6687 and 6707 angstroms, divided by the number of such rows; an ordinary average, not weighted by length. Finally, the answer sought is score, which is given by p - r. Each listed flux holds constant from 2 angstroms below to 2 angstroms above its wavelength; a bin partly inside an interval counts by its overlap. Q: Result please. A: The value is 1.2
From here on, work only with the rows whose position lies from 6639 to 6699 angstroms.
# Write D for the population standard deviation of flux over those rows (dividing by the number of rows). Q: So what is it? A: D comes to 1.03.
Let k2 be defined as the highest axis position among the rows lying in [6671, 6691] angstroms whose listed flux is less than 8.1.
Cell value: 6685.0 angstroms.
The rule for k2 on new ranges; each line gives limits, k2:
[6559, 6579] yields 6565.0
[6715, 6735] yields 6725.0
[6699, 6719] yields 6717.0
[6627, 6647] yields 6645.0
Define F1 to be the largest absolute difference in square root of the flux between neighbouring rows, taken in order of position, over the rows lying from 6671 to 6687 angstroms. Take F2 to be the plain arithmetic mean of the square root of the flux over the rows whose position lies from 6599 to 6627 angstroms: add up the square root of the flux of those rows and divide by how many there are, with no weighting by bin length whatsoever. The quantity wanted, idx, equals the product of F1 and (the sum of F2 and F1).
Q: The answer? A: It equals 0.8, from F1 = 0.23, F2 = 3.04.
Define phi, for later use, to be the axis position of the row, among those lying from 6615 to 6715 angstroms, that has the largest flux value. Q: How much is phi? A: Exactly 6641.0 angstroms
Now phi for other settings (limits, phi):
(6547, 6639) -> 6613.0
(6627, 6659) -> 6641.0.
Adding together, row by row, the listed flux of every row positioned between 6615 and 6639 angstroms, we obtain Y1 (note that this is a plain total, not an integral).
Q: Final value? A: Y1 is 52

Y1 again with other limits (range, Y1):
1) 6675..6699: 46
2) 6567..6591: 49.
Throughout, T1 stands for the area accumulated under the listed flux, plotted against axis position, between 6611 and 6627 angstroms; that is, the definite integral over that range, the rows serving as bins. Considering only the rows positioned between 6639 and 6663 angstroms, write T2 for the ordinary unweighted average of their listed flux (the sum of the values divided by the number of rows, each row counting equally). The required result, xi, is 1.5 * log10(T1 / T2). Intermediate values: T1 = 144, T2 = 8.9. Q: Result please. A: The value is 1.81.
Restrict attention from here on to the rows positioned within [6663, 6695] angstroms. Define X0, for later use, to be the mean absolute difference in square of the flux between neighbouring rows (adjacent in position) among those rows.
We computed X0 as 13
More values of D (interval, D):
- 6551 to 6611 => 1.25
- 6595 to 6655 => 1.03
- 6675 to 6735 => 0.96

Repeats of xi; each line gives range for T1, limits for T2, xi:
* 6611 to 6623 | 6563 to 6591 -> 1.70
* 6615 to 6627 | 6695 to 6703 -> 1.75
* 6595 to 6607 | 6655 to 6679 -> 1.68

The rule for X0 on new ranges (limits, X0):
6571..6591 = 31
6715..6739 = 12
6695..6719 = 19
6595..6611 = 19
